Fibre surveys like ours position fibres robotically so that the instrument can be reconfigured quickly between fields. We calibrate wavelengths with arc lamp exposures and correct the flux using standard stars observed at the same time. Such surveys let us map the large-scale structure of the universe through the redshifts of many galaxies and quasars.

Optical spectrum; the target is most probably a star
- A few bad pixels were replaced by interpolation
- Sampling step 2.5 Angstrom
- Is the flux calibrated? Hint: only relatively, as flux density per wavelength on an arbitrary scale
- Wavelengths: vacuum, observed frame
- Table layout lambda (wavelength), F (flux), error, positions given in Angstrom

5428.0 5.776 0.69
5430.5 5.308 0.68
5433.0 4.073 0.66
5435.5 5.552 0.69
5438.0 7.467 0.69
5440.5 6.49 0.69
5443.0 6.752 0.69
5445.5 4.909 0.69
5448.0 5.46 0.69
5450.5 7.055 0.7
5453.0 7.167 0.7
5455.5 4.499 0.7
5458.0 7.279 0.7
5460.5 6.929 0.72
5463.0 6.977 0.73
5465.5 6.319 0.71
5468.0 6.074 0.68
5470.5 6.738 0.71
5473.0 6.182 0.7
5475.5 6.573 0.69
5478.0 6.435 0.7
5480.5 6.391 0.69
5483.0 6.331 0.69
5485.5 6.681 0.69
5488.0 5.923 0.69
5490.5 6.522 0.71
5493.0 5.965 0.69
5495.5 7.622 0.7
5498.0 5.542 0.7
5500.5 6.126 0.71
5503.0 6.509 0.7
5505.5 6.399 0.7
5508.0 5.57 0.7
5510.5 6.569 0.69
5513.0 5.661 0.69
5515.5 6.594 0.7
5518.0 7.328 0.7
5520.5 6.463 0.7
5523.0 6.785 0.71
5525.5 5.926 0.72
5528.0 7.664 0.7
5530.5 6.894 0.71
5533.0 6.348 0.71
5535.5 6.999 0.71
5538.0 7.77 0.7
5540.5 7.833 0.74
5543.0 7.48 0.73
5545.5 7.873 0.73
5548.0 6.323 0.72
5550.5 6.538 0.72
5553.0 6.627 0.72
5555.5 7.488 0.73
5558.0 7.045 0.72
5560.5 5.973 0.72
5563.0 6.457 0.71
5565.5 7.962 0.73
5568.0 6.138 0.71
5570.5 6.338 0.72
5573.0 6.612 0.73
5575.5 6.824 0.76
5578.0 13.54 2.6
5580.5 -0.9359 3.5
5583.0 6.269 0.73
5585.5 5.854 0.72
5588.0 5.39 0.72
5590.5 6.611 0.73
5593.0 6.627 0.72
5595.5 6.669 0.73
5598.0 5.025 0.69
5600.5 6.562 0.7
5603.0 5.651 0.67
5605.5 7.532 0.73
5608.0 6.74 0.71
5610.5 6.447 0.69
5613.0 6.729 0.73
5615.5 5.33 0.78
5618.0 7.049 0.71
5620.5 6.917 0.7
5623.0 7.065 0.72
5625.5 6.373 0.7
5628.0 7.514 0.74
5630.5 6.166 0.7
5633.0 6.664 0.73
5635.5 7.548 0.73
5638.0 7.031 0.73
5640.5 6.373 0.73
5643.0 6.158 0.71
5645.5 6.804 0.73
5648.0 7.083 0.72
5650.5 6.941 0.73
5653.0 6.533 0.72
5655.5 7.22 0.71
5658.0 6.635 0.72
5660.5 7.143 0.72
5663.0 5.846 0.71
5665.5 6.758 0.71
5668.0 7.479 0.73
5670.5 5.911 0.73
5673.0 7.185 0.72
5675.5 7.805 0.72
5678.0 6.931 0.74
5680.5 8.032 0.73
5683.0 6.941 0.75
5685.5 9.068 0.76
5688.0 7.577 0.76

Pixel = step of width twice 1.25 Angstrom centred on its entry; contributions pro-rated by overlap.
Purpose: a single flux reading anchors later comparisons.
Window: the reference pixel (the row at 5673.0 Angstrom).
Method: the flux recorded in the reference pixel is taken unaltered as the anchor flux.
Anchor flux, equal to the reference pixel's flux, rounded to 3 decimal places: 7.185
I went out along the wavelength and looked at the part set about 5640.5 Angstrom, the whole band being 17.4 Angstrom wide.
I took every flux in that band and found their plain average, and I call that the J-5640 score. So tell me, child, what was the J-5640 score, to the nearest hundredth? 6.81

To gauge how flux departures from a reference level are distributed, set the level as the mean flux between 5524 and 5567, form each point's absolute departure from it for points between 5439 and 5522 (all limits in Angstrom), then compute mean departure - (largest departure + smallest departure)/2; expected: -0.54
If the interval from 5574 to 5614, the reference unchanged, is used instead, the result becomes -2.52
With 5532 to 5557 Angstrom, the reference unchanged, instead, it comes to 0.12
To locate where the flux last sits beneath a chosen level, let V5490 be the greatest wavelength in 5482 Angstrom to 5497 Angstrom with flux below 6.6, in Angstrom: 5493.0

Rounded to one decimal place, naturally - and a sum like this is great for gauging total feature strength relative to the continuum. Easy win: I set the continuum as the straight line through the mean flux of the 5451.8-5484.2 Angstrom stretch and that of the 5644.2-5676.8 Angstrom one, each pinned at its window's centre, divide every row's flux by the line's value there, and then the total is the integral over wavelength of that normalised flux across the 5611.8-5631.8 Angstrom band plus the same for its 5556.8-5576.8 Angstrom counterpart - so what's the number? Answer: 39.6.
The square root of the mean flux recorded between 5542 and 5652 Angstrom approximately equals 2.57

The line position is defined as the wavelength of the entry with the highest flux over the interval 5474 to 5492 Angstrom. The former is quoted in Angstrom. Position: 5485.5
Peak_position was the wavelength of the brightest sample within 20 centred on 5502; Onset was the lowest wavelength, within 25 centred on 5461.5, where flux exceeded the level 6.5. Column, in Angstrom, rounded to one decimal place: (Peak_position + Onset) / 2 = 5473.0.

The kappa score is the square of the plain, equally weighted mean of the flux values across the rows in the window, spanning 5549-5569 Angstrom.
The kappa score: 46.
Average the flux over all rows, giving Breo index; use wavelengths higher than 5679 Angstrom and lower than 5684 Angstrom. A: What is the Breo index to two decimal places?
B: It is 7.49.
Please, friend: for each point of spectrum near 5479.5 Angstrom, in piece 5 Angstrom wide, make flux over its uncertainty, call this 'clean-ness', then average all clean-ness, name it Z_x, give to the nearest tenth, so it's 9.2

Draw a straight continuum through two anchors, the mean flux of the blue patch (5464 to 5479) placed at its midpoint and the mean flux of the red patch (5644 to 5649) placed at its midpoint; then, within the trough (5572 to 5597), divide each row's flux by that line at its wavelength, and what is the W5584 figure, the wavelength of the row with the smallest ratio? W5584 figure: 5580.5 Angstrom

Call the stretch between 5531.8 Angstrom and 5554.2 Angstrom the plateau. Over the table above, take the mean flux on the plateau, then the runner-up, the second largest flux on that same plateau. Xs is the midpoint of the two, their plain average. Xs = 7.5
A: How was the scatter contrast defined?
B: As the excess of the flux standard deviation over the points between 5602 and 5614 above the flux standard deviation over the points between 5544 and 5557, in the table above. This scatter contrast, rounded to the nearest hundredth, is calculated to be 0.00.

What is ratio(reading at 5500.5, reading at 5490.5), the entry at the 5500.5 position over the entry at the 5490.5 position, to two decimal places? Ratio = 0.94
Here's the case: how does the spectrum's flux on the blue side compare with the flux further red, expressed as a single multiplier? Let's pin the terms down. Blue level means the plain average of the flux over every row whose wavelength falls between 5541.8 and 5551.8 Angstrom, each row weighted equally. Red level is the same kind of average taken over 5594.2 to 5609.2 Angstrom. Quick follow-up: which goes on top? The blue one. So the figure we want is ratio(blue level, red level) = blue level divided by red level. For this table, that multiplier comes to 1.11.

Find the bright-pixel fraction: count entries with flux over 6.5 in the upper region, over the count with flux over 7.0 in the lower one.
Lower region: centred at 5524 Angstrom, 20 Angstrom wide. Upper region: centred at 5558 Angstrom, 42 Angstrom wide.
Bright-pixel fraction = 6.0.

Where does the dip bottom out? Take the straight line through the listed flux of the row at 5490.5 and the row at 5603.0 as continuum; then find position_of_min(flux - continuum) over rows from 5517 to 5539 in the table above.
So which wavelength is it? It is 5525.5 Angstrom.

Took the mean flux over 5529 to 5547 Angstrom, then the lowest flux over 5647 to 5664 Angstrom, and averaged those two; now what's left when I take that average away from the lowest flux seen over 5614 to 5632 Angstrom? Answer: -1.2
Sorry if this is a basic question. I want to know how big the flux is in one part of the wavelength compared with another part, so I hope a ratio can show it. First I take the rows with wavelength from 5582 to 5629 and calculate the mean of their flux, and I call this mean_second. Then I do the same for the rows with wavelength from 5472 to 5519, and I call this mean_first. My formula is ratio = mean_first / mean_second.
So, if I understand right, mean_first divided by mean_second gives 0.988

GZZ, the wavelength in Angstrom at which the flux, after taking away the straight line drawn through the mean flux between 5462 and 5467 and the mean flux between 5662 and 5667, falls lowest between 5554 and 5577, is 5560.5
